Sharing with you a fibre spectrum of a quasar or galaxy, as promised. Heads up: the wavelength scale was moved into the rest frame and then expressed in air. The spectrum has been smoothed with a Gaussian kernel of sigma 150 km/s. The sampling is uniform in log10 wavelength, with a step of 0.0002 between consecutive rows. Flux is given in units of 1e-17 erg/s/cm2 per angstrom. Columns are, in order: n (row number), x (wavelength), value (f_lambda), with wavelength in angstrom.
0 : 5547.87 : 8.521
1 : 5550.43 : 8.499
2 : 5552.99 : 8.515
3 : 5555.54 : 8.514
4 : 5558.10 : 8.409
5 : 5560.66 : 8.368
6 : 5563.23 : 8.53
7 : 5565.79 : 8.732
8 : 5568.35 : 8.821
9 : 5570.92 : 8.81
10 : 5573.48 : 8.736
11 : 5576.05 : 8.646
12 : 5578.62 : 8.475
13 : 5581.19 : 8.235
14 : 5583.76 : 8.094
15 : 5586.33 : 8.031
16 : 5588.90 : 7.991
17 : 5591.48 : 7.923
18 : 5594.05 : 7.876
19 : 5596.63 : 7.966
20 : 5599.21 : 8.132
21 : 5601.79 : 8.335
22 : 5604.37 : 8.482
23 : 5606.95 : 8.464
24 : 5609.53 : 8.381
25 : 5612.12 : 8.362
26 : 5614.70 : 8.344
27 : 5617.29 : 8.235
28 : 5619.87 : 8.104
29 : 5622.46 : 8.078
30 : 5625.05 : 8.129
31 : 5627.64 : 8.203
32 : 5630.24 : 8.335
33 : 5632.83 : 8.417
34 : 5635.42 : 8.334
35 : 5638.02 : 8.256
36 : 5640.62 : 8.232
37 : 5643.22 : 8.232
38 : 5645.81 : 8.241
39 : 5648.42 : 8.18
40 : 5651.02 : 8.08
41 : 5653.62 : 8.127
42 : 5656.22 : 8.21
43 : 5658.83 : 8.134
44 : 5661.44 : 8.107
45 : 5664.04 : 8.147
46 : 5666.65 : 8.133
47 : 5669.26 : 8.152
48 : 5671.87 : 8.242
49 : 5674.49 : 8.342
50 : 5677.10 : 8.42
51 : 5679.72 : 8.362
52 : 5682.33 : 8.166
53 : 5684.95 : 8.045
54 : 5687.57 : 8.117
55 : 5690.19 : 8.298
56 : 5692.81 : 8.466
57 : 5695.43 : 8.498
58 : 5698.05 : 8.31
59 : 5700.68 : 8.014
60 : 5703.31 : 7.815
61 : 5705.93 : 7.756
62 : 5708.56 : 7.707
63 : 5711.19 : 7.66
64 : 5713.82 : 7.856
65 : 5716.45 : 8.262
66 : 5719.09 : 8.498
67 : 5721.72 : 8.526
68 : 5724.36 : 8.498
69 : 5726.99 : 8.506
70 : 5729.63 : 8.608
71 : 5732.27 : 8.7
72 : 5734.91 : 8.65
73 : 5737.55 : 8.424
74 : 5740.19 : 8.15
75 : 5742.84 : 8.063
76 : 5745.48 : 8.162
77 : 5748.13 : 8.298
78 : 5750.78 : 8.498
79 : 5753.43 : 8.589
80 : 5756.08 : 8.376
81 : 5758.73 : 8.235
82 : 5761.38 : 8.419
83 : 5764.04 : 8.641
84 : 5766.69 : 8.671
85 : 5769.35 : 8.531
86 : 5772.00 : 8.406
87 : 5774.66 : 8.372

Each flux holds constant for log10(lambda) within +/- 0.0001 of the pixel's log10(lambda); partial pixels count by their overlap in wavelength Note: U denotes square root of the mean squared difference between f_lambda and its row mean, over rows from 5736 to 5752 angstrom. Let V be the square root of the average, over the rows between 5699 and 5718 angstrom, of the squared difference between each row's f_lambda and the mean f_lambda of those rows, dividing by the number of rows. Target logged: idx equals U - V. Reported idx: -0.04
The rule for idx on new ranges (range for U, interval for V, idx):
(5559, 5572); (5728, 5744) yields -0.07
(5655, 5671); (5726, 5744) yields -0.20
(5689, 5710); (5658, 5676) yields 0.23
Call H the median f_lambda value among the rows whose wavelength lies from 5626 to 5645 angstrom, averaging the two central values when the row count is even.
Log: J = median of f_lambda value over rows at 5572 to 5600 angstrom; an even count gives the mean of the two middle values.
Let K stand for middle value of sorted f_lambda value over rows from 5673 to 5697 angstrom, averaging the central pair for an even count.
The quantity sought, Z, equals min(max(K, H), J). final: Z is 8.09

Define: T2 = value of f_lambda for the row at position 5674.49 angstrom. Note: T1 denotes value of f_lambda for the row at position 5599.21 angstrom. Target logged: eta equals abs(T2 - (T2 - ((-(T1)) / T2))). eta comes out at 0.97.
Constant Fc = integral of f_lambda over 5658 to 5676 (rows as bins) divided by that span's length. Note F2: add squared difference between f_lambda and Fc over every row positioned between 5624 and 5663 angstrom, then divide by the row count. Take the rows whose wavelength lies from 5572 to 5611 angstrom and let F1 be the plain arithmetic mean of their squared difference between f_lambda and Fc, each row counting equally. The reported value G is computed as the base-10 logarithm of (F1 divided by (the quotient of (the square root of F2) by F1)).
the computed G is -1.2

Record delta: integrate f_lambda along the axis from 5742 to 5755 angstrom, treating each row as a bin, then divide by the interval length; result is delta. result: 8.33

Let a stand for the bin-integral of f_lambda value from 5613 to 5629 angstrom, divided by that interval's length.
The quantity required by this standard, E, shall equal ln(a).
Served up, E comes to 2.103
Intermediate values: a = 8.19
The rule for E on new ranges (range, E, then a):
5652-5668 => 2.097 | 8.14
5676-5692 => 2.109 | 8.24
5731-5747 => 2.123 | 8.36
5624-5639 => 2.114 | 8.28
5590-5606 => 2.095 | 8.12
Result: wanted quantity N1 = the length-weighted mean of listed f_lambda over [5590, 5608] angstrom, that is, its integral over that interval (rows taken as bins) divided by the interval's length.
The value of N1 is 8.16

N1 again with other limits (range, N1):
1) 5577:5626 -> 8.20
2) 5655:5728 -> 8.19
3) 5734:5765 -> 8.37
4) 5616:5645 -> 8.23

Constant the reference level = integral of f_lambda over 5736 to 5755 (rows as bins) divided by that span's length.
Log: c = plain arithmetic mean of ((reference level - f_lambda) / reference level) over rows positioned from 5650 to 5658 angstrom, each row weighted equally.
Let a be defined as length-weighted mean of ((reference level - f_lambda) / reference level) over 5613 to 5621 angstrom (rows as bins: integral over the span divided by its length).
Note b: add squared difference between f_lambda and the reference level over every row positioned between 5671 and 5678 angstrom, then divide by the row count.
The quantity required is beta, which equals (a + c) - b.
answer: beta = 0.03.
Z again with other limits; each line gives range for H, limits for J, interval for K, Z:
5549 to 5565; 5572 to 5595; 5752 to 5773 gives 8.09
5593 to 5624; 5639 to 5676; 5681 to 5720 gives 8.17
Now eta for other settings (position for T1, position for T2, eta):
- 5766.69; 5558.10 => 1.03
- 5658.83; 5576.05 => 0.94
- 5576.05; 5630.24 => 1.04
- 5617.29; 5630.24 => 0.99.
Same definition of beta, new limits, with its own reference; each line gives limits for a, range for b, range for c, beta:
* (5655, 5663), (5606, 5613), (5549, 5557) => -0.01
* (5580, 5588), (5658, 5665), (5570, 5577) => -0.06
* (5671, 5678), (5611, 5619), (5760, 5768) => -0.04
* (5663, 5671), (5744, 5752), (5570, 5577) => -0.05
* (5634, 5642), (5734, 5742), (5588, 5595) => 0.00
